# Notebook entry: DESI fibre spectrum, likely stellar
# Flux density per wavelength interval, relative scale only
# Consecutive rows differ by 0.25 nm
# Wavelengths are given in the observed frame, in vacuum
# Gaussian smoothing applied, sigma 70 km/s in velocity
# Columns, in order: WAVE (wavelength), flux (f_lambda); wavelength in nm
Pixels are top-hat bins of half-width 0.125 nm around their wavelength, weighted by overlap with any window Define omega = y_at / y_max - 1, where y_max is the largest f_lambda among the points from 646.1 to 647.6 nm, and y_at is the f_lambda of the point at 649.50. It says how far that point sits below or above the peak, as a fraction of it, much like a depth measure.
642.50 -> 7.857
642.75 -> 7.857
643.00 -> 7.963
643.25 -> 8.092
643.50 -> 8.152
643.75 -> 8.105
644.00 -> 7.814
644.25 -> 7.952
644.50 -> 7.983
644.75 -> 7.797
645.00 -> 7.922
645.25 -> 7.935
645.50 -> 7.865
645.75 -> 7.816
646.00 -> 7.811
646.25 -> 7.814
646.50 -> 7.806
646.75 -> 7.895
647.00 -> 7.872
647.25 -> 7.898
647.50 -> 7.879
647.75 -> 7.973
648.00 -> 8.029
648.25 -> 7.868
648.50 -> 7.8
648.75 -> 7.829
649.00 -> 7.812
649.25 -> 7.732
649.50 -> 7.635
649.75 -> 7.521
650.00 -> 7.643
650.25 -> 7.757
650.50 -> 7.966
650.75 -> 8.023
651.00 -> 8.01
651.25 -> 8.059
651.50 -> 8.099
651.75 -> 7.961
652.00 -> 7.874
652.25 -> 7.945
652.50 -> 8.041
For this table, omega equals -0.033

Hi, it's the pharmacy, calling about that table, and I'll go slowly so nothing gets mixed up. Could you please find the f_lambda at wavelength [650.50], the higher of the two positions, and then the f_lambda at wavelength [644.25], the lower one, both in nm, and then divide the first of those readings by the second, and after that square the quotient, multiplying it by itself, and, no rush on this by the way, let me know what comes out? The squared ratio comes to 1.00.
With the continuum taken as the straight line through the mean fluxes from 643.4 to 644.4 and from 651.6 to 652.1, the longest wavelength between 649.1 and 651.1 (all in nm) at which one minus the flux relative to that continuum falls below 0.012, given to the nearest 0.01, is 651.00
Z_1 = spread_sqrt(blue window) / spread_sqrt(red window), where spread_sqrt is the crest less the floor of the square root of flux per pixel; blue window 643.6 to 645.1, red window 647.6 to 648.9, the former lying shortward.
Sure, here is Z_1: 1.3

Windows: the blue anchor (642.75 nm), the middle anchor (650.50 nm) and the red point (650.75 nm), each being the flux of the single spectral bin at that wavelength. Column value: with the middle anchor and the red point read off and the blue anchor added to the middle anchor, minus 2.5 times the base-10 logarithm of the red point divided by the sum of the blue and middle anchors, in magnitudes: 0.74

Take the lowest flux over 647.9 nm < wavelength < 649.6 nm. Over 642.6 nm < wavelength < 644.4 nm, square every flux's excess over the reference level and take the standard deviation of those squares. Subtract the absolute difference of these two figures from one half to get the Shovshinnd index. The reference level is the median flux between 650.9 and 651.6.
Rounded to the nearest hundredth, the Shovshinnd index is -7.11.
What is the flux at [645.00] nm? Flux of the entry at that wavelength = 7.922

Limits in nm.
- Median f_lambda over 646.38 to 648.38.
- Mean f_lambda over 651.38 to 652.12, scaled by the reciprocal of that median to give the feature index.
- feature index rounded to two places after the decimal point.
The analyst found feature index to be 1.01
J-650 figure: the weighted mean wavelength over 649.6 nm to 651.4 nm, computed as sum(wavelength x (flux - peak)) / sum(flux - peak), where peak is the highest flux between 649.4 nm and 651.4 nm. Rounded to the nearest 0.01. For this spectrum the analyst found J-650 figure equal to 650.04 nm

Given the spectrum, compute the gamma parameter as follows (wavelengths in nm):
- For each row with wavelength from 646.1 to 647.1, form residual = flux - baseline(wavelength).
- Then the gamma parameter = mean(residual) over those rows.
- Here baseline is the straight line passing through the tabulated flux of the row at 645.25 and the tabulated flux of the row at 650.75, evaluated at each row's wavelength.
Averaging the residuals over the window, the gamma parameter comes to -0.11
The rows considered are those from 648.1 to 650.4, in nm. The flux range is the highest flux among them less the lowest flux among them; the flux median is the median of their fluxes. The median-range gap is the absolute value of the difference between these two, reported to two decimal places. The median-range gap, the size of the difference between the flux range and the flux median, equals 7.41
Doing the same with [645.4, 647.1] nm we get 7.73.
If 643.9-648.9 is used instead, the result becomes 7.64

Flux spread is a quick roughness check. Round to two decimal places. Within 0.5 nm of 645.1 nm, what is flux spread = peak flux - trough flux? 0.14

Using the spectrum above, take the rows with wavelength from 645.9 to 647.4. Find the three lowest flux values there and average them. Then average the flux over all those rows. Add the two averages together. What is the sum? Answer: 15.7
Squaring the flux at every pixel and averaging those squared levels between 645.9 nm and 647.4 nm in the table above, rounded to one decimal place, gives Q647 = 61.6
